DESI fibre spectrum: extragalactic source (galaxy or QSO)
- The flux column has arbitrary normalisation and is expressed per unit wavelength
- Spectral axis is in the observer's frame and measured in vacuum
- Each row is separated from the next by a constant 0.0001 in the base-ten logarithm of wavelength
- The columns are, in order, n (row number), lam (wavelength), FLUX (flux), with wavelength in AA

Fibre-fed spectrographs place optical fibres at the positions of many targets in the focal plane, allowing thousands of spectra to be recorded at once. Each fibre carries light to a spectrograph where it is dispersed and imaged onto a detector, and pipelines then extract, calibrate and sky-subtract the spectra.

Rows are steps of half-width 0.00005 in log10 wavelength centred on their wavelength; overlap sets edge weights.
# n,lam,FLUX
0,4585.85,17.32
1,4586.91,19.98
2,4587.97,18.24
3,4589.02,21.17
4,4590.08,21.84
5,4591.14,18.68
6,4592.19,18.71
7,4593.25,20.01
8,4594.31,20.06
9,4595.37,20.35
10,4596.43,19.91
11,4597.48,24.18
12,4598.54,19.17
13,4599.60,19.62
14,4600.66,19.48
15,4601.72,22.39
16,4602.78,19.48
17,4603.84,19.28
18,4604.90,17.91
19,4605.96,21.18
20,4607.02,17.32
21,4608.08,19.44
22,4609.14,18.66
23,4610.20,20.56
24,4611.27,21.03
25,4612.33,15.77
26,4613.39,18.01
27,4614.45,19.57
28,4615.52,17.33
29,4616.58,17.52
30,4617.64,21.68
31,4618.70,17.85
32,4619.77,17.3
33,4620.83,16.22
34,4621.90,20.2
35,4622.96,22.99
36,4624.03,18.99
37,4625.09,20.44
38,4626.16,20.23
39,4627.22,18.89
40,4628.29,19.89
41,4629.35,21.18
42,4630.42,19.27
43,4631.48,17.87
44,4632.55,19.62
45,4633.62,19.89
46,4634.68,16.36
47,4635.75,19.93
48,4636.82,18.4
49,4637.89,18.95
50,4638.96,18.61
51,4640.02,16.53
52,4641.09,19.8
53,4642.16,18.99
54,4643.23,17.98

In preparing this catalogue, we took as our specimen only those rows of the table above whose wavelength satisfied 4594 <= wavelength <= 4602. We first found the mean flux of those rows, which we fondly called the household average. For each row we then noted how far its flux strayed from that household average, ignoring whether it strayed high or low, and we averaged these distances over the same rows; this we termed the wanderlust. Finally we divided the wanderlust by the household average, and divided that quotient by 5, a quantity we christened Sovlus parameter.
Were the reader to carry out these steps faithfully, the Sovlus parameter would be 0.0128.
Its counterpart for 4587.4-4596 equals 0.0101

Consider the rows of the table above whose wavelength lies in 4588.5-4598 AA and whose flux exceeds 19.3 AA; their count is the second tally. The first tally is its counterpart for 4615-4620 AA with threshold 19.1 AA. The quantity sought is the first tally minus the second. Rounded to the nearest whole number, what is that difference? -6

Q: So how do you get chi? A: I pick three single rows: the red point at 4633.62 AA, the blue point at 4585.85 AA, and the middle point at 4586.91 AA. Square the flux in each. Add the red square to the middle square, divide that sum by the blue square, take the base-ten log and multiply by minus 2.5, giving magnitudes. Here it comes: -1.06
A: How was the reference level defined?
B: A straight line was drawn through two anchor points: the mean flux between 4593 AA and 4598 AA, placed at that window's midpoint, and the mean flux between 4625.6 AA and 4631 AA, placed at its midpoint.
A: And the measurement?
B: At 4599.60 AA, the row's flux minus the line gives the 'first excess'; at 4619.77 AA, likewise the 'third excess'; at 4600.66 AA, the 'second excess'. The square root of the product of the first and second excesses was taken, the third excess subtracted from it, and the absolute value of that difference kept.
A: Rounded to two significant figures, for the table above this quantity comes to 4.1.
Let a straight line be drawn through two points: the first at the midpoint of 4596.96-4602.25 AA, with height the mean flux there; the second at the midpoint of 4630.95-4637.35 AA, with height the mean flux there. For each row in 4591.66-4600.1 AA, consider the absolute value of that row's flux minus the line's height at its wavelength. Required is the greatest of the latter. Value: 3.1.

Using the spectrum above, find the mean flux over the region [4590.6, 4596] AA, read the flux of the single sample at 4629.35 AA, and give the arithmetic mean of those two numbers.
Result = 20.4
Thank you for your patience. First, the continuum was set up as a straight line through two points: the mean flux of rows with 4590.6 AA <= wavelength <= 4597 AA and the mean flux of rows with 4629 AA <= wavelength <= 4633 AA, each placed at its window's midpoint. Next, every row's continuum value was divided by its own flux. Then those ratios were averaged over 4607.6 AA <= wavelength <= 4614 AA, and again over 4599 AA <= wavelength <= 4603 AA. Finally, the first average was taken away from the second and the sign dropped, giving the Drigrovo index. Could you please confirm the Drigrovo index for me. 0.07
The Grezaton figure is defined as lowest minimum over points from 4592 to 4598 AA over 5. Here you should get 3.74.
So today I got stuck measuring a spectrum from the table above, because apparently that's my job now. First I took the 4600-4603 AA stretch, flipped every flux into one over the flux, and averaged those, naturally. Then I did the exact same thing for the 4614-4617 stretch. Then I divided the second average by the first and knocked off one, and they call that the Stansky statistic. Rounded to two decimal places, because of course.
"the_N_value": 0.13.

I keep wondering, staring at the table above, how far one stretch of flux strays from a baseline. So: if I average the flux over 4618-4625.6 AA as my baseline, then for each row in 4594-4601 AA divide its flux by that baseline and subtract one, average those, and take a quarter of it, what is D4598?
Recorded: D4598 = 0.016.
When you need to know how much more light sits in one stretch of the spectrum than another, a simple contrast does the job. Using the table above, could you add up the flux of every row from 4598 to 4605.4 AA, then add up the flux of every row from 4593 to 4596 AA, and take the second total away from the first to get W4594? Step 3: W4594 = 77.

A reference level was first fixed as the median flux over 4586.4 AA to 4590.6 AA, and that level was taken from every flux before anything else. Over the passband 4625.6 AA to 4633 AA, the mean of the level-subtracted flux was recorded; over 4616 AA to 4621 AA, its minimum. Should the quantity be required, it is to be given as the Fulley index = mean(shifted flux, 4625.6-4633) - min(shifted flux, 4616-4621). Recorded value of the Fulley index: 3.3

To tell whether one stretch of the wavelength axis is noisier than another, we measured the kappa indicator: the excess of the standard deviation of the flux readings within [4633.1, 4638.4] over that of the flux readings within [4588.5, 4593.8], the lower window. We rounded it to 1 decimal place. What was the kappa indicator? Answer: 0.0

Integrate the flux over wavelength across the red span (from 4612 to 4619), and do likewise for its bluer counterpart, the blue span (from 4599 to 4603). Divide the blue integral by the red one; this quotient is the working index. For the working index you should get 0.63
